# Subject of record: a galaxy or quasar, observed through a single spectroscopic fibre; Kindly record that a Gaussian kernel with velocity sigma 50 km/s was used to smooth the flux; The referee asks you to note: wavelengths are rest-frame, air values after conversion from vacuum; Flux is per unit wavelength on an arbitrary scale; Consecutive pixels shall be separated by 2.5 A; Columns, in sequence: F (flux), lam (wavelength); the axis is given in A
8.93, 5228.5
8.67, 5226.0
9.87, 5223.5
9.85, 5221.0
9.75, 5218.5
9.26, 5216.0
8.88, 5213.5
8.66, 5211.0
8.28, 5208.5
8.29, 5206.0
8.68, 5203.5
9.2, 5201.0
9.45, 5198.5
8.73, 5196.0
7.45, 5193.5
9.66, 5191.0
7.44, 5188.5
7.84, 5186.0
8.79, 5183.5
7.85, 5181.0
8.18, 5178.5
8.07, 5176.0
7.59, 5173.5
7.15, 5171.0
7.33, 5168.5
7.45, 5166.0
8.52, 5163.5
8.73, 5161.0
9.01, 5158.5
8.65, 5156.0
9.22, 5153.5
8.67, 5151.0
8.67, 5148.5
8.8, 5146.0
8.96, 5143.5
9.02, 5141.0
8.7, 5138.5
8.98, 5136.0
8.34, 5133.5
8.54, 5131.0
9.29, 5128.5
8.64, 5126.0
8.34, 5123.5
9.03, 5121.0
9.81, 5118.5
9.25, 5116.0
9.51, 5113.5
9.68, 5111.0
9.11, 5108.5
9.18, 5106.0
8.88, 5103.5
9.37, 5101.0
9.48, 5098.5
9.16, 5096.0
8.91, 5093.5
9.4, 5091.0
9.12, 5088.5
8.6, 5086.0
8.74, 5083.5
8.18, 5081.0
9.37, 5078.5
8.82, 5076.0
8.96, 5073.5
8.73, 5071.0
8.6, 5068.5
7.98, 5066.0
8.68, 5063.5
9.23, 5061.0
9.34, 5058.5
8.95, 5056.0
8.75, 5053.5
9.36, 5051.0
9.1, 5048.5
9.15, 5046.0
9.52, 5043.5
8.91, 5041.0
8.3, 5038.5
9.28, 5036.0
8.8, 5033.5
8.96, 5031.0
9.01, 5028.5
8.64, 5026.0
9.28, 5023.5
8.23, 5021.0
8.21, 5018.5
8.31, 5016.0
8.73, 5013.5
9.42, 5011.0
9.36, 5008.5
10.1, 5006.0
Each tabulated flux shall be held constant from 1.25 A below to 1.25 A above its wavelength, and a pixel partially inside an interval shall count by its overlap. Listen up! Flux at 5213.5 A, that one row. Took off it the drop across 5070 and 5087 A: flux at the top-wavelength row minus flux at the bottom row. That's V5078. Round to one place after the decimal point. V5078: 9.0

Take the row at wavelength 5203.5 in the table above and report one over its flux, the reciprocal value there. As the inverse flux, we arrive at 0.115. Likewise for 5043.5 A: 0.105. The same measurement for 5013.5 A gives 0.115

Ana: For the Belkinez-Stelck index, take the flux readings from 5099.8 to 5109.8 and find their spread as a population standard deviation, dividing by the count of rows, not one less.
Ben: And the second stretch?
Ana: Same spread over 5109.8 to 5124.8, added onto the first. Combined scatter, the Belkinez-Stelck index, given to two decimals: 0.67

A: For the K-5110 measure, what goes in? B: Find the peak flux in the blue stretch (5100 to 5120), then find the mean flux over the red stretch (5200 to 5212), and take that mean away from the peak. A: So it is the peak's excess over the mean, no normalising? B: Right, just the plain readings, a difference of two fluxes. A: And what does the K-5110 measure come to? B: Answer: 1.2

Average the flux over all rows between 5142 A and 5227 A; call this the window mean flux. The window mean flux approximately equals 8.58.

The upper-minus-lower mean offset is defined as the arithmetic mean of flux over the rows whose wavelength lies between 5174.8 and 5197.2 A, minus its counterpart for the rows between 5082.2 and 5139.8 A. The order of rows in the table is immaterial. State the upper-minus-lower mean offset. -0.82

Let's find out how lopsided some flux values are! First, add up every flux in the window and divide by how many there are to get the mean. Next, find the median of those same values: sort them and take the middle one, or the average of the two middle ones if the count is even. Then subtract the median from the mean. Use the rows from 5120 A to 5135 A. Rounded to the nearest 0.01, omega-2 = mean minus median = 0.11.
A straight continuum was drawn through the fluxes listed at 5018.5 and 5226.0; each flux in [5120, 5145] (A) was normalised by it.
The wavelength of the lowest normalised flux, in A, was 5133.5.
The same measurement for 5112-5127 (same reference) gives 5123.5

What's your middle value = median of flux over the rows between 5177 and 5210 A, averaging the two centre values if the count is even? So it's 8.29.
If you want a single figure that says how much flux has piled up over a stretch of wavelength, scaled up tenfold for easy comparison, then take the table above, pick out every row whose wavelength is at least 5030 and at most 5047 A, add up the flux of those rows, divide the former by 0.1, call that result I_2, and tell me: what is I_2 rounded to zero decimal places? 629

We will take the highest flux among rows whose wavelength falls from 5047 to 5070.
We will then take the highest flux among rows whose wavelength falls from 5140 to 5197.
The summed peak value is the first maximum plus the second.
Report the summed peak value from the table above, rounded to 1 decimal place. 19.0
